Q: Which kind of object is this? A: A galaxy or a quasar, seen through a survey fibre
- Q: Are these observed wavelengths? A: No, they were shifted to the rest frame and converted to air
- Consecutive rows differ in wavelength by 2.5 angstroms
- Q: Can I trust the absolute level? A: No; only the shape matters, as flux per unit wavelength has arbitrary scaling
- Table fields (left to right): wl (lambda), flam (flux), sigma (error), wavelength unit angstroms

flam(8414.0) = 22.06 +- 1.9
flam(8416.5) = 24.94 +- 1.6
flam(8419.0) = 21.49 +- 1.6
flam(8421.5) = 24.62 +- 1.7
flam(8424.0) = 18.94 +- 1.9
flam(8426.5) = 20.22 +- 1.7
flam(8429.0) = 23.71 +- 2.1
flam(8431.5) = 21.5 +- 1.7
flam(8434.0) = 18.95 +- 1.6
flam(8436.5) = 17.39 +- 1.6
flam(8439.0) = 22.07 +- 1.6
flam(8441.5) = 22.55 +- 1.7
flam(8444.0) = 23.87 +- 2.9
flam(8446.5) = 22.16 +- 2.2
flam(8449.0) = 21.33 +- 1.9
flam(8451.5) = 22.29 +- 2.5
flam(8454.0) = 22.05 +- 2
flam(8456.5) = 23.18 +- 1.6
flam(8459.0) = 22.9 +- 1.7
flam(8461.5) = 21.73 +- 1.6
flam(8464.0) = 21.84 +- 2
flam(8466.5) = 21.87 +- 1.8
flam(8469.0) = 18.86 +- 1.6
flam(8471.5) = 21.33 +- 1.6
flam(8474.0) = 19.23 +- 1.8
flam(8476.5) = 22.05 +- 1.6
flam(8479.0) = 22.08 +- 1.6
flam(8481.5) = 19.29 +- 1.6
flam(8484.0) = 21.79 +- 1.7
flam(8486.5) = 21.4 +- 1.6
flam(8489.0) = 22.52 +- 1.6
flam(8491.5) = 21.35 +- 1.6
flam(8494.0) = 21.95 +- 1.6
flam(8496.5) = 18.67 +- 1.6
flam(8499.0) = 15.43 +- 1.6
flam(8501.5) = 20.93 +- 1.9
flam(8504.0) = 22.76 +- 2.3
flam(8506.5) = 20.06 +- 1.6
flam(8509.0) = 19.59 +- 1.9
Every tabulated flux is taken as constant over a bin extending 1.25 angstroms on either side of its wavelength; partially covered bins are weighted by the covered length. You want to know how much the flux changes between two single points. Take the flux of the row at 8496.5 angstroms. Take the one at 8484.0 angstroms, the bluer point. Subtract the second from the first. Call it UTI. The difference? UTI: -3.1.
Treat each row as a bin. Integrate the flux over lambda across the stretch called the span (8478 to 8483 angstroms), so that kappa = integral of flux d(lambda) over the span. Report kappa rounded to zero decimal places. 103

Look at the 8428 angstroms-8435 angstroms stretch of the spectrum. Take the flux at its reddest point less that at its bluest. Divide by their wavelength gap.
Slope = -0.95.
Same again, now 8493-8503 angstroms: -0.14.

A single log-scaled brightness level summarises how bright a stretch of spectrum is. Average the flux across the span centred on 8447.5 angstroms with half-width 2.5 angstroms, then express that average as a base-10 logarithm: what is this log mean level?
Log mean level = 1.34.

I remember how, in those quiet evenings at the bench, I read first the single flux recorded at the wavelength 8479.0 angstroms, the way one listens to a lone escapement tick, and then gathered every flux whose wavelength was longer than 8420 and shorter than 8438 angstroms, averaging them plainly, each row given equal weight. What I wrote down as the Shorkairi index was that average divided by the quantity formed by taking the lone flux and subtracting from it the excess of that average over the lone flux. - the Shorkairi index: 0.89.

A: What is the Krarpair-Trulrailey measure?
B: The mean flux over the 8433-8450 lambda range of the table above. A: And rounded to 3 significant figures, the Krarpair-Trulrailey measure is 21.2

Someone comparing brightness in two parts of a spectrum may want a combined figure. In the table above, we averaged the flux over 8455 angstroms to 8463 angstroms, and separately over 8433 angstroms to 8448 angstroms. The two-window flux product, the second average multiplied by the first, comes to 478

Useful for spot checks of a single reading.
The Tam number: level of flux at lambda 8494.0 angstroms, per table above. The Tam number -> 21.95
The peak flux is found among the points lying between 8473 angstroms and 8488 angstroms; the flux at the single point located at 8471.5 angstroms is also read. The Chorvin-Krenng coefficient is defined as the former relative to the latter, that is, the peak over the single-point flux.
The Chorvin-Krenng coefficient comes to 1.04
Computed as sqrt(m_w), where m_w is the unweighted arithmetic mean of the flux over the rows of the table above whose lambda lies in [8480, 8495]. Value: 4.62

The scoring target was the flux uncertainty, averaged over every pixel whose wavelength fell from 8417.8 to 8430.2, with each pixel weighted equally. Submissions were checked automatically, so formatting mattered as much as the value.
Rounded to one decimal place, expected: 1.8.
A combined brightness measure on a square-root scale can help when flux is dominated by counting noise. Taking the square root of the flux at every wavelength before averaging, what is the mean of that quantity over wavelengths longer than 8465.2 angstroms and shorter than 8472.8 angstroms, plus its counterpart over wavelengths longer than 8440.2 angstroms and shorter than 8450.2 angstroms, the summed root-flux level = 9.29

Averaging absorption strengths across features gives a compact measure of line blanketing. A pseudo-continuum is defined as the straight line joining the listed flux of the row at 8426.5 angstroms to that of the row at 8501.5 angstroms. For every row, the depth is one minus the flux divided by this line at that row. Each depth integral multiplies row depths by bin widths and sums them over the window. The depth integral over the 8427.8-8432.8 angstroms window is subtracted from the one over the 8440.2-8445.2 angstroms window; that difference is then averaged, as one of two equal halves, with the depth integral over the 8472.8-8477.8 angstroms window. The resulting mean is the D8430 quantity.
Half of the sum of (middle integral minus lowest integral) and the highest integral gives -0.1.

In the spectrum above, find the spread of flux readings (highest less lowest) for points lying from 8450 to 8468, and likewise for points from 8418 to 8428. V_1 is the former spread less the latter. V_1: -4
